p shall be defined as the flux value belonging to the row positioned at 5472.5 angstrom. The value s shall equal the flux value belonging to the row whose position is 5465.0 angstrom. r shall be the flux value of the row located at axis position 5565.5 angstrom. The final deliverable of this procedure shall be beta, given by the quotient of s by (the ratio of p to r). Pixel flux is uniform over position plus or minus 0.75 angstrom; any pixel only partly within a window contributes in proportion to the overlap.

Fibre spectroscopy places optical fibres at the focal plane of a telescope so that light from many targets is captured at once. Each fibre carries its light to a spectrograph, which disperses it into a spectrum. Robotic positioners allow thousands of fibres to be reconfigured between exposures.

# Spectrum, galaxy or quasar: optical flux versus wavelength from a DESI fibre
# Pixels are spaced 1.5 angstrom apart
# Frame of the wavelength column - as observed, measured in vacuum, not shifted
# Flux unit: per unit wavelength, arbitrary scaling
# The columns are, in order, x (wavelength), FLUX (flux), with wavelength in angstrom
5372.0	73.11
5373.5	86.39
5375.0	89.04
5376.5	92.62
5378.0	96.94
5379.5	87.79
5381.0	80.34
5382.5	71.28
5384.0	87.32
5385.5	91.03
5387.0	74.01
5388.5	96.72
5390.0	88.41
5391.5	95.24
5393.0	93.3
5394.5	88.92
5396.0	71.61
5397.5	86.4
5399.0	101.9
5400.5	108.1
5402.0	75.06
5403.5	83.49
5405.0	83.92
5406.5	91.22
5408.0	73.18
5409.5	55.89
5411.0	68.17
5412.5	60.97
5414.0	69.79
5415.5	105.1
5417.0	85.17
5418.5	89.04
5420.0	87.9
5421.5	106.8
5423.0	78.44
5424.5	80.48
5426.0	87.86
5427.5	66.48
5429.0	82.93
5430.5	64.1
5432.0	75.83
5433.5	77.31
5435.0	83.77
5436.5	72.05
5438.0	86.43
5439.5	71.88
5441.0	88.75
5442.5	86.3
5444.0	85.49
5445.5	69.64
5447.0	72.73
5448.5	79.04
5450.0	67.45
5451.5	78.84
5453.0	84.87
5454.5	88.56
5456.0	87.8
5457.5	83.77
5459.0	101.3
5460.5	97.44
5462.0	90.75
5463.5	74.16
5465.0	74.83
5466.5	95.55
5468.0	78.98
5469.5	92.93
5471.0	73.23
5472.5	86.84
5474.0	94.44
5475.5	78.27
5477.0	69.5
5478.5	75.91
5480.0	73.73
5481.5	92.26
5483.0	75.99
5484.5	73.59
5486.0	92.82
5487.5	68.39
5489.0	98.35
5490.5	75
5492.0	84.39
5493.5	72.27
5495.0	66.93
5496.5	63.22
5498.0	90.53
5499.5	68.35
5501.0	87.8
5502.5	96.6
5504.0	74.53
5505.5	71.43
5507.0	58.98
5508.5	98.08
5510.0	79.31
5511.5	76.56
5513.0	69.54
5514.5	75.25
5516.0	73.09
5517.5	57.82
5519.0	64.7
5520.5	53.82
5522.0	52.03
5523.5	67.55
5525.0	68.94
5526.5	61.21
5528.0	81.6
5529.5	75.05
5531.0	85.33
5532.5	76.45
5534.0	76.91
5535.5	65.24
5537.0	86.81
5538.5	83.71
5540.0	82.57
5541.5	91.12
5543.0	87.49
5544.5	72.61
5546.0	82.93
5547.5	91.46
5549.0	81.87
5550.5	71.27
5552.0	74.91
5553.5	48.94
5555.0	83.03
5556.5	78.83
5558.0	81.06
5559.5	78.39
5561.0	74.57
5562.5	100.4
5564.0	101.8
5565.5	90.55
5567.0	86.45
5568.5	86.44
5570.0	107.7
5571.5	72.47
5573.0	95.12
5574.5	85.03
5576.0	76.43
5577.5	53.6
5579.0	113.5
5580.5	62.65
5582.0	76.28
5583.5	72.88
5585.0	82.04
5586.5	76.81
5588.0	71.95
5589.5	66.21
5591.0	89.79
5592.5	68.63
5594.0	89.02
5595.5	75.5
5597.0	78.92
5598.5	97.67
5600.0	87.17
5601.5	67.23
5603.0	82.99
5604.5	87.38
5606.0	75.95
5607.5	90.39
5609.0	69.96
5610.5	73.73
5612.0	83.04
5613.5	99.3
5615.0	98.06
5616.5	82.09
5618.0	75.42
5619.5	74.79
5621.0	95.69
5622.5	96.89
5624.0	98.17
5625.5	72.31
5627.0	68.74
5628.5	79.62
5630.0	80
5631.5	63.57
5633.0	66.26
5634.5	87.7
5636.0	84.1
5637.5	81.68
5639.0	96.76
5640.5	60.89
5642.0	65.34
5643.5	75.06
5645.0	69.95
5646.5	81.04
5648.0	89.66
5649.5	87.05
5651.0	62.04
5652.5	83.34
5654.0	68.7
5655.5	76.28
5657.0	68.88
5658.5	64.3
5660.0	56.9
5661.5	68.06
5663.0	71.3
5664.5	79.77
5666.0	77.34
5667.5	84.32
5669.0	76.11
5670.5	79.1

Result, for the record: 78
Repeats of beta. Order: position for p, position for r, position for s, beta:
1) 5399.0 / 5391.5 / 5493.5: 68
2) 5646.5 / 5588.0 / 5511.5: 68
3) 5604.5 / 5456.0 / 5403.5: 84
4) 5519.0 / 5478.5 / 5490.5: 88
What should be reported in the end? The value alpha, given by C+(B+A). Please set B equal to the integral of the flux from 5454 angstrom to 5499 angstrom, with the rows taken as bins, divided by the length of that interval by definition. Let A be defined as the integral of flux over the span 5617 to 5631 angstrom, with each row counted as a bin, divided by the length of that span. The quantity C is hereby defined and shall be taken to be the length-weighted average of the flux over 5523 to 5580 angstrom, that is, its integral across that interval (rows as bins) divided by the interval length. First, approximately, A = 82.1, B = 82.3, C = 81.0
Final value 245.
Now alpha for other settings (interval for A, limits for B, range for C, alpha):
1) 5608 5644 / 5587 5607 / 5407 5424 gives 241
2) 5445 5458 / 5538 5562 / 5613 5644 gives 239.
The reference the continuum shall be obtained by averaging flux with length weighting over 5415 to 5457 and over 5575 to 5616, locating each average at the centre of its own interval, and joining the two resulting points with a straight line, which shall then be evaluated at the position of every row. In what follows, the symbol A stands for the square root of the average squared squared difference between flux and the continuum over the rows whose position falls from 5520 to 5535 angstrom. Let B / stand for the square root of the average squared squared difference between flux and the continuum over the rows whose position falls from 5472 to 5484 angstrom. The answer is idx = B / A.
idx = 0.24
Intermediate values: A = 380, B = 93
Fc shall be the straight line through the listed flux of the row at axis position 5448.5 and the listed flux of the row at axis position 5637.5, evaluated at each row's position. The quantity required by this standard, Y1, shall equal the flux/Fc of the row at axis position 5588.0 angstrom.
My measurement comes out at 0.89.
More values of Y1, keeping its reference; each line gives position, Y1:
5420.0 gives 1.12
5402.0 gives 0.96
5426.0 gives 1.12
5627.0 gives 0.84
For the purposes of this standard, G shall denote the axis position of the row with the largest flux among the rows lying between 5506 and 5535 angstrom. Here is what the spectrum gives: 5508.5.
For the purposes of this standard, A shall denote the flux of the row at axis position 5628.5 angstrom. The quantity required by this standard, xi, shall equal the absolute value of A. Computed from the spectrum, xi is 80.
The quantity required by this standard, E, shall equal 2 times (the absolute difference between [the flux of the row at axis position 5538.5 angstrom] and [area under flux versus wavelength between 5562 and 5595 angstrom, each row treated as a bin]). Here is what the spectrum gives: 5297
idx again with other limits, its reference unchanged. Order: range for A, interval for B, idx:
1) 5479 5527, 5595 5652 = 0.61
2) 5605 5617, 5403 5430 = 1.58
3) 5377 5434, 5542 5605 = 1.24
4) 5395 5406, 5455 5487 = 0.45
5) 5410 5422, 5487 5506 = 0.49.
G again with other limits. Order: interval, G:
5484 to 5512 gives 5489.0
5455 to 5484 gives 5459.0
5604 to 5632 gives 5613.5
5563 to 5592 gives 5579.0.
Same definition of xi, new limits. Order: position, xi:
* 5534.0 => 77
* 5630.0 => 80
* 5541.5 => 91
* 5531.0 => 85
